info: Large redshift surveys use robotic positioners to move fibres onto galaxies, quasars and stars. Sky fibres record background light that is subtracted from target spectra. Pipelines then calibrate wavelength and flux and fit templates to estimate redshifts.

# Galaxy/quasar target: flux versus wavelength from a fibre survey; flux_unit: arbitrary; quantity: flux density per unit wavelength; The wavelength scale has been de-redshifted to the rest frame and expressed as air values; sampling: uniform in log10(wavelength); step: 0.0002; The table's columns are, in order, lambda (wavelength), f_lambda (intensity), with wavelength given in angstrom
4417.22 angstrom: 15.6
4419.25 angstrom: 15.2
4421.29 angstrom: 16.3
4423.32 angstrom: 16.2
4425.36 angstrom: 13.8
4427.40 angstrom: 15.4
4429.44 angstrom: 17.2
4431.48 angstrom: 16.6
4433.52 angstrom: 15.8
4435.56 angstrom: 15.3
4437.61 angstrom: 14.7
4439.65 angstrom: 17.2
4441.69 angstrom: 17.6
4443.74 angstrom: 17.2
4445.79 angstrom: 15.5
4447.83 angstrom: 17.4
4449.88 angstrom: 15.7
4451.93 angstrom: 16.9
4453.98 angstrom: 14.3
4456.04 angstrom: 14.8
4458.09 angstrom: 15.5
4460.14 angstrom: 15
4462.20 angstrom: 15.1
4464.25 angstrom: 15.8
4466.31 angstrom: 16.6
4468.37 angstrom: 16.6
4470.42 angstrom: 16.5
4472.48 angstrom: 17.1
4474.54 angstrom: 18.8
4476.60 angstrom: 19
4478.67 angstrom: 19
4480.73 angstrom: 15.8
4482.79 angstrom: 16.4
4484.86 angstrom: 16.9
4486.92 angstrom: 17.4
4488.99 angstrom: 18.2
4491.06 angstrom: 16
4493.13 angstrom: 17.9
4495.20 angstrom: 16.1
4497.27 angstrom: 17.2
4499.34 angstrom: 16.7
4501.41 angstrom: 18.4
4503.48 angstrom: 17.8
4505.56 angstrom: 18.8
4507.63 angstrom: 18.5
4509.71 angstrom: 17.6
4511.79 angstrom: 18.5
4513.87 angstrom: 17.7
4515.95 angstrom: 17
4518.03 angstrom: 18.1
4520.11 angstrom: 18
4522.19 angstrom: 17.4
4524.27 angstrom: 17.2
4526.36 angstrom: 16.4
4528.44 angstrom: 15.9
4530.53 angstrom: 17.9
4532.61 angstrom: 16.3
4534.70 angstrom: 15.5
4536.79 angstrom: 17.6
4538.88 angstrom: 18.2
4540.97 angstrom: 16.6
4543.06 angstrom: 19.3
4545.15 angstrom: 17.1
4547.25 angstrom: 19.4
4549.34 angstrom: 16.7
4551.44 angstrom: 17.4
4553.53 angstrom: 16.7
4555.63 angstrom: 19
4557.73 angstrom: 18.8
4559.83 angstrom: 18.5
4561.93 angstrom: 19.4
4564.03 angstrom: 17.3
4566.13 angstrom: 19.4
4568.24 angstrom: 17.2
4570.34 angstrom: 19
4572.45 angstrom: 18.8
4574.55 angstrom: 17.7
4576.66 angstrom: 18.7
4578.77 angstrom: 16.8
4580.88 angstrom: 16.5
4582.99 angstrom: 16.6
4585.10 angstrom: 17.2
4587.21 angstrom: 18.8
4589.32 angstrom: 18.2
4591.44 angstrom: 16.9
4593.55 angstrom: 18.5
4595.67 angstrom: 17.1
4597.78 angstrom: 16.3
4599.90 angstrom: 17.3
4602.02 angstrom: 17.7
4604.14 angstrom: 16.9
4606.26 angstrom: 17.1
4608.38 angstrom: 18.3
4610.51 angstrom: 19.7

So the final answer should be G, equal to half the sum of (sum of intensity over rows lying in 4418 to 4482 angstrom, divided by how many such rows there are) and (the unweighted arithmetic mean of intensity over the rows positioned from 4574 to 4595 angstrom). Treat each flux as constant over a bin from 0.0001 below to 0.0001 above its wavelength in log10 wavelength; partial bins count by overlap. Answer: 16.9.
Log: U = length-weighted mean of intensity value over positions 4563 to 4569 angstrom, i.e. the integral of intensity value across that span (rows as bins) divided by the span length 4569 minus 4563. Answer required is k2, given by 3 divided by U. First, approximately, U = 18.0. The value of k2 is 0.167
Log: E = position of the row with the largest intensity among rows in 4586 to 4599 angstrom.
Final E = 4587.21 angstrom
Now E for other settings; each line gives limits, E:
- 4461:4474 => 4472.48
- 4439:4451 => 4441.69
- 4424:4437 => 4429.44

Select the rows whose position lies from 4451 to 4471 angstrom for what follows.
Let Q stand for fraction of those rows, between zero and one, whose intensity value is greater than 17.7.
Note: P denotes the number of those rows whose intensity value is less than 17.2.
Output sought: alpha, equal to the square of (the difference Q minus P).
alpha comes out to 100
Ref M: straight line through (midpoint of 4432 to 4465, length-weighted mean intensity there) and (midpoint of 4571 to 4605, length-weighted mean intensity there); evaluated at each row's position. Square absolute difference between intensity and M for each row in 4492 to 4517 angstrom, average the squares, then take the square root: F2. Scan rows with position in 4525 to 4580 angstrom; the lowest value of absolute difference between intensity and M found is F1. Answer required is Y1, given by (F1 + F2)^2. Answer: 2.1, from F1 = 0.062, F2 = 1.38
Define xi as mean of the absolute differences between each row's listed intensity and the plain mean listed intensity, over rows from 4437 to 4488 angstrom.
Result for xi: 1.04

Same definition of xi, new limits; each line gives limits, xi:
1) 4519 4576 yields 0.96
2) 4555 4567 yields 0.56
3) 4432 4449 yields 1.01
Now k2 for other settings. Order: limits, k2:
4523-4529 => 0.181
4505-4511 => 0.164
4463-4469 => 0.184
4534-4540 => 0.175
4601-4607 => 0.174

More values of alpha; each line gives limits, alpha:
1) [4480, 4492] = 15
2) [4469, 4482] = 6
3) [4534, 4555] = 22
